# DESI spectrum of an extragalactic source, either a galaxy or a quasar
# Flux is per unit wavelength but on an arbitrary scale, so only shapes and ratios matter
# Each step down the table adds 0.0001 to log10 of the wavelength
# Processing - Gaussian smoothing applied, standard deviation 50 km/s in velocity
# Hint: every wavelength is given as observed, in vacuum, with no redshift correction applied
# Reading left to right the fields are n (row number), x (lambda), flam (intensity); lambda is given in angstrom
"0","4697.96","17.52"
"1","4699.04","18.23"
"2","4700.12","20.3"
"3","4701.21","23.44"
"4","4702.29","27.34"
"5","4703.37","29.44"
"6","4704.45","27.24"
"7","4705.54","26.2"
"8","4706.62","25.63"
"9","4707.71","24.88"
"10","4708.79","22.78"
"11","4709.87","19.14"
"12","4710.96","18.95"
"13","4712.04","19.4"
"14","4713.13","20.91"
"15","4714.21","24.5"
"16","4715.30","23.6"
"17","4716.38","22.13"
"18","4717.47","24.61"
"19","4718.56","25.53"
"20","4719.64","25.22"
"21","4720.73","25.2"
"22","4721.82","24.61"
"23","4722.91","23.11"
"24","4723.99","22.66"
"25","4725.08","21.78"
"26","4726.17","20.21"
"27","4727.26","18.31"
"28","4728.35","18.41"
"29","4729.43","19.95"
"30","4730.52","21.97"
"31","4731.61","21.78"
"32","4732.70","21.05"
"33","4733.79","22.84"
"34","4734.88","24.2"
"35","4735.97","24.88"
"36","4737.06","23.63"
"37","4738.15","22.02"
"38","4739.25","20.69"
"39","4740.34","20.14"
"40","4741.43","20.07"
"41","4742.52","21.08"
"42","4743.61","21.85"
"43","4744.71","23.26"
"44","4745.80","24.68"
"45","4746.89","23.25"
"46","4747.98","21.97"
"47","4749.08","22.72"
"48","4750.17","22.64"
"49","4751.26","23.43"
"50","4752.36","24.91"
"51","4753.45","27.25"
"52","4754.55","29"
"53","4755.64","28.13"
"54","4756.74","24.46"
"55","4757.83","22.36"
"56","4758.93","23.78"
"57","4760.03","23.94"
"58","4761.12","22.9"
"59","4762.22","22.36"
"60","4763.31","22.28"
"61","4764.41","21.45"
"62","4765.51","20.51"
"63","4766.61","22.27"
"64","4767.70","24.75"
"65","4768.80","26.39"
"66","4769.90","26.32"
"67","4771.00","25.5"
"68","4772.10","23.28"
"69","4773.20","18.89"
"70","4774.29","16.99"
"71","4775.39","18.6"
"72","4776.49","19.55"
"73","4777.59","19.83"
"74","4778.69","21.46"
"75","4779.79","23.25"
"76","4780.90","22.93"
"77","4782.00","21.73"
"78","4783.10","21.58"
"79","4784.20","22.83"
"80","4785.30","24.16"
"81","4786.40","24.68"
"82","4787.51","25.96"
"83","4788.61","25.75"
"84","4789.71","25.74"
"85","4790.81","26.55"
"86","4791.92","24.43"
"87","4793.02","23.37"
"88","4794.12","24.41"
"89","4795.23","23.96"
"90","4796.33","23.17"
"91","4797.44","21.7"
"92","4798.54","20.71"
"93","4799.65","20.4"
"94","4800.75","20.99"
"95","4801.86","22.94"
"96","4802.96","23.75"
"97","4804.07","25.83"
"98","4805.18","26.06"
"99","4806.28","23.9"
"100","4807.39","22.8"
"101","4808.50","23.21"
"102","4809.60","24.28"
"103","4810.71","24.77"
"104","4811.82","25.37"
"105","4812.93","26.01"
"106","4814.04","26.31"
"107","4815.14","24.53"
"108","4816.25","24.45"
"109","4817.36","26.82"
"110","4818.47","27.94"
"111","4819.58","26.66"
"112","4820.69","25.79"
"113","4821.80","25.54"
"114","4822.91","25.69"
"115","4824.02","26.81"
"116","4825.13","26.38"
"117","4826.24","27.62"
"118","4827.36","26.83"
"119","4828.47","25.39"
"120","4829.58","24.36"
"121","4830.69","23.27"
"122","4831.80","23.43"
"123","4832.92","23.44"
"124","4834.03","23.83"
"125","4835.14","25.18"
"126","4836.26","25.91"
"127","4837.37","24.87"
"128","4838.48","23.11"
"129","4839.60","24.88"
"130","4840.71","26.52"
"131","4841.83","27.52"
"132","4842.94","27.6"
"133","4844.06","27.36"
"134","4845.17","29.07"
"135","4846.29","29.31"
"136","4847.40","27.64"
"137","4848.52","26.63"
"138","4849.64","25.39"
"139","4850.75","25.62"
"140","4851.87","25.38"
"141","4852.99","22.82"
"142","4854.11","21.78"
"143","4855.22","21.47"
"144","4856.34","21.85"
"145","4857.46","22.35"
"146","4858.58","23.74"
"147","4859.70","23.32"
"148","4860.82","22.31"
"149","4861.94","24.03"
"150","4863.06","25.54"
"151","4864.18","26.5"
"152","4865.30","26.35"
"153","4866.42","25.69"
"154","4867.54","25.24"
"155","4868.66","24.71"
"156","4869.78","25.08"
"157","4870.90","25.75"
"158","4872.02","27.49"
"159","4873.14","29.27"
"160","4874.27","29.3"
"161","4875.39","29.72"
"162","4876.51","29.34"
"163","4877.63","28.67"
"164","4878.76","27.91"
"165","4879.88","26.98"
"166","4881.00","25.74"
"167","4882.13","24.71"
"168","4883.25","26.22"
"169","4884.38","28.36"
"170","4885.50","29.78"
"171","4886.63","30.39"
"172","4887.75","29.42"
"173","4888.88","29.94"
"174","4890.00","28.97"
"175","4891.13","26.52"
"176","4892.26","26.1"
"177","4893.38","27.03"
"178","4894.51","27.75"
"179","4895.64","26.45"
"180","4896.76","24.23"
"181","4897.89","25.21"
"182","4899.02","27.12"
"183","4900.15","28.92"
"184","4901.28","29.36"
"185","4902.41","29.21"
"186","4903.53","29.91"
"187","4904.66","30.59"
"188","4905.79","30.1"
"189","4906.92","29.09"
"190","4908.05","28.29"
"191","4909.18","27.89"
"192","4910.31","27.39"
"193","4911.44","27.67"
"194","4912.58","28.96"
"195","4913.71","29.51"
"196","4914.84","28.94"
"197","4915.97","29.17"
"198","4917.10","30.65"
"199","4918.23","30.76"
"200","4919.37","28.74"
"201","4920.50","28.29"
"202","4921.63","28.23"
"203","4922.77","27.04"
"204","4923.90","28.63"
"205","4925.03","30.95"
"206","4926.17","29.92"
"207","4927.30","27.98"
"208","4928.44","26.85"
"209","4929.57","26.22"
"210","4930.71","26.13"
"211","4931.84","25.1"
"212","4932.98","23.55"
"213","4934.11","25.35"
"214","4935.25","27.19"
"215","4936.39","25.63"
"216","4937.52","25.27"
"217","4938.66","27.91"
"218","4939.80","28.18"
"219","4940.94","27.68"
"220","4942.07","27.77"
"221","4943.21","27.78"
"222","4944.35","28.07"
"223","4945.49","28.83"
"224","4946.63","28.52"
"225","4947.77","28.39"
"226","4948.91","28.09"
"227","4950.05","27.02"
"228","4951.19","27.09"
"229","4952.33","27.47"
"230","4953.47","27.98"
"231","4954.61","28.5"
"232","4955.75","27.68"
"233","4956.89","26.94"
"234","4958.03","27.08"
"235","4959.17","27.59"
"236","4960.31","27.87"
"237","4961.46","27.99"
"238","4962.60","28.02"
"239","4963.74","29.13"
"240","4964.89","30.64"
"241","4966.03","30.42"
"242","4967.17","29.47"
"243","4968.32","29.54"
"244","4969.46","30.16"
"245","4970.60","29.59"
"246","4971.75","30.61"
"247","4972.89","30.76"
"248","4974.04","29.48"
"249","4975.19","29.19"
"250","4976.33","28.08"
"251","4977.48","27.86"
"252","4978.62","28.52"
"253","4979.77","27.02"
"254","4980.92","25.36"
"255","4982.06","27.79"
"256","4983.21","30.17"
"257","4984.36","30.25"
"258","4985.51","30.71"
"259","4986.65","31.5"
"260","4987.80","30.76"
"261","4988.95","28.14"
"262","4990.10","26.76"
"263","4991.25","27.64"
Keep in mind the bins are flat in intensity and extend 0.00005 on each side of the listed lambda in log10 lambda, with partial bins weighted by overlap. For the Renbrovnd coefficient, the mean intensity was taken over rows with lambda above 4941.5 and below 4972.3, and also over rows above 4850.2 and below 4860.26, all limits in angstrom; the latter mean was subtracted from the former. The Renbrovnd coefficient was 5.3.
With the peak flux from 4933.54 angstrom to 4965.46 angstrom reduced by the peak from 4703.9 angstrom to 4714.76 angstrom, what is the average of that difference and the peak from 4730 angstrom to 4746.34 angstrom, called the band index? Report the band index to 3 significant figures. 14.1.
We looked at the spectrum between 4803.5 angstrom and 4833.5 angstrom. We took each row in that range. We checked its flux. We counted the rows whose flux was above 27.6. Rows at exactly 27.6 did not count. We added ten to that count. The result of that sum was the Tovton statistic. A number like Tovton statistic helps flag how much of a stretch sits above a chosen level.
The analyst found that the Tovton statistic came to 12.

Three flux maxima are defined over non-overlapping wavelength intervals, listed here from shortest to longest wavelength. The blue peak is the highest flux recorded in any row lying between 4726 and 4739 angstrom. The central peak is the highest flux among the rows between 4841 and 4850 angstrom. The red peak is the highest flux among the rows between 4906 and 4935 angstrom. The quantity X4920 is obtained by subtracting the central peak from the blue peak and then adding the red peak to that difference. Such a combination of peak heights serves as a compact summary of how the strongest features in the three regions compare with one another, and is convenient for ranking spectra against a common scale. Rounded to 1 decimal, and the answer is 26.5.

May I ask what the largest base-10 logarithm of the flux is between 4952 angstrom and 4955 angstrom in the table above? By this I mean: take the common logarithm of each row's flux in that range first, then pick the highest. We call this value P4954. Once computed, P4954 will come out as 1.45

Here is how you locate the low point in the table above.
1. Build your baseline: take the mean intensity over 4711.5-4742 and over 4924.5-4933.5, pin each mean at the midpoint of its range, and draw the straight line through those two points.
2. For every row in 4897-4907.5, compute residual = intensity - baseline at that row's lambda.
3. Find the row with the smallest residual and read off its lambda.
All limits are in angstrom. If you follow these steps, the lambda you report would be 4897.89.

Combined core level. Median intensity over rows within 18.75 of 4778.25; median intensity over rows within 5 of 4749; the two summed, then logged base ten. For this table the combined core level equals 1.67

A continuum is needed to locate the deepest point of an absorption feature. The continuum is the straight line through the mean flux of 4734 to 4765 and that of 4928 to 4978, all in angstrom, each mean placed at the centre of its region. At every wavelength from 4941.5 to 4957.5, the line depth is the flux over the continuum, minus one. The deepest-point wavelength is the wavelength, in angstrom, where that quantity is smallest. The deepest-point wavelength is 4956.89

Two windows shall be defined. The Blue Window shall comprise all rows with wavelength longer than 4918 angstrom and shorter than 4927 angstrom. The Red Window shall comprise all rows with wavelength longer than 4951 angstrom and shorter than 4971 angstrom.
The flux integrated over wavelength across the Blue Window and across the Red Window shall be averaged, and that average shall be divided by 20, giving 21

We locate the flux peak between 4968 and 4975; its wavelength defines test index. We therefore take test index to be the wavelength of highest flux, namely 4972.89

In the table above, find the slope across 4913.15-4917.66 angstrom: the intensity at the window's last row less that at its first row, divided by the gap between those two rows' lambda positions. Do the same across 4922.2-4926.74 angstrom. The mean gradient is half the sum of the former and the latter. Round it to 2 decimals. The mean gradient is 0.59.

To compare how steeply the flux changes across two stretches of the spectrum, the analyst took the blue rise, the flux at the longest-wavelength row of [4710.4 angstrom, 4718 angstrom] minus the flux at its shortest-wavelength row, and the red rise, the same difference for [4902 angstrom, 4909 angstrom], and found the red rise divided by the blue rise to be -0.2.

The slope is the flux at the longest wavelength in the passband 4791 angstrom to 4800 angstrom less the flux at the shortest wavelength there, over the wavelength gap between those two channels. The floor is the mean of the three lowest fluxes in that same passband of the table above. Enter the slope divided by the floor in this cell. -0.025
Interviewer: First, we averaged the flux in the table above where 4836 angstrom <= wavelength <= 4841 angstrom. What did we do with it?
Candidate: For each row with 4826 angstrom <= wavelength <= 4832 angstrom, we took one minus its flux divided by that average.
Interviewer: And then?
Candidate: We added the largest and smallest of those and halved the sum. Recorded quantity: -0.02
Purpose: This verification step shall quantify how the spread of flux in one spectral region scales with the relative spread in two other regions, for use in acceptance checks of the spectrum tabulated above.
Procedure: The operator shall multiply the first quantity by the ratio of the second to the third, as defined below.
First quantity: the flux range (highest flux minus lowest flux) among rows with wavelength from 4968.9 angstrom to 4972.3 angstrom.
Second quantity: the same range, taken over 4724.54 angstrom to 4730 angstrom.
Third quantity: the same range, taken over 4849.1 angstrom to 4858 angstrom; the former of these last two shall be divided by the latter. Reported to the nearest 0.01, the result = 0.85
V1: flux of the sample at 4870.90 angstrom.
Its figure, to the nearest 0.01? 25.75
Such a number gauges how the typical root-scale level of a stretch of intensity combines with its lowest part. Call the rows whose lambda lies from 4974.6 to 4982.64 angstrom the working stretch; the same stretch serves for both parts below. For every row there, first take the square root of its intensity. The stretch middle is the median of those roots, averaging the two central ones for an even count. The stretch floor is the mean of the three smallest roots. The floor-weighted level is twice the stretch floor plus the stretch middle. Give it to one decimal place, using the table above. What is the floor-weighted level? 15.6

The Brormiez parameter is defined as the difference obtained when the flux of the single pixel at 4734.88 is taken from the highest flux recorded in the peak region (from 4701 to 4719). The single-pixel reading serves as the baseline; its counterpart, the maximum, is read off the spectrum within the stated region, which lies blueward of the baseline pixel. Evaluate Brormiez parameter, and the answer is 5.2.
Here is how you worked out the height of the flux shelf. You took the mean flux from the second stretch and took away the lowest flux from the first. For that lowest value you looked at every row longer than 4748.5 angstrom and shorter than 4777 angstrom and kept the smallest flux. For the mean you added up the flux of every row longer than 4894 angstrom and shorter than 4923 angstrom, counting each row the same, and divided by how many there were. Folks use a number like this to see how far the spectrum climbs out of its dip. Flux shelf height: 11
